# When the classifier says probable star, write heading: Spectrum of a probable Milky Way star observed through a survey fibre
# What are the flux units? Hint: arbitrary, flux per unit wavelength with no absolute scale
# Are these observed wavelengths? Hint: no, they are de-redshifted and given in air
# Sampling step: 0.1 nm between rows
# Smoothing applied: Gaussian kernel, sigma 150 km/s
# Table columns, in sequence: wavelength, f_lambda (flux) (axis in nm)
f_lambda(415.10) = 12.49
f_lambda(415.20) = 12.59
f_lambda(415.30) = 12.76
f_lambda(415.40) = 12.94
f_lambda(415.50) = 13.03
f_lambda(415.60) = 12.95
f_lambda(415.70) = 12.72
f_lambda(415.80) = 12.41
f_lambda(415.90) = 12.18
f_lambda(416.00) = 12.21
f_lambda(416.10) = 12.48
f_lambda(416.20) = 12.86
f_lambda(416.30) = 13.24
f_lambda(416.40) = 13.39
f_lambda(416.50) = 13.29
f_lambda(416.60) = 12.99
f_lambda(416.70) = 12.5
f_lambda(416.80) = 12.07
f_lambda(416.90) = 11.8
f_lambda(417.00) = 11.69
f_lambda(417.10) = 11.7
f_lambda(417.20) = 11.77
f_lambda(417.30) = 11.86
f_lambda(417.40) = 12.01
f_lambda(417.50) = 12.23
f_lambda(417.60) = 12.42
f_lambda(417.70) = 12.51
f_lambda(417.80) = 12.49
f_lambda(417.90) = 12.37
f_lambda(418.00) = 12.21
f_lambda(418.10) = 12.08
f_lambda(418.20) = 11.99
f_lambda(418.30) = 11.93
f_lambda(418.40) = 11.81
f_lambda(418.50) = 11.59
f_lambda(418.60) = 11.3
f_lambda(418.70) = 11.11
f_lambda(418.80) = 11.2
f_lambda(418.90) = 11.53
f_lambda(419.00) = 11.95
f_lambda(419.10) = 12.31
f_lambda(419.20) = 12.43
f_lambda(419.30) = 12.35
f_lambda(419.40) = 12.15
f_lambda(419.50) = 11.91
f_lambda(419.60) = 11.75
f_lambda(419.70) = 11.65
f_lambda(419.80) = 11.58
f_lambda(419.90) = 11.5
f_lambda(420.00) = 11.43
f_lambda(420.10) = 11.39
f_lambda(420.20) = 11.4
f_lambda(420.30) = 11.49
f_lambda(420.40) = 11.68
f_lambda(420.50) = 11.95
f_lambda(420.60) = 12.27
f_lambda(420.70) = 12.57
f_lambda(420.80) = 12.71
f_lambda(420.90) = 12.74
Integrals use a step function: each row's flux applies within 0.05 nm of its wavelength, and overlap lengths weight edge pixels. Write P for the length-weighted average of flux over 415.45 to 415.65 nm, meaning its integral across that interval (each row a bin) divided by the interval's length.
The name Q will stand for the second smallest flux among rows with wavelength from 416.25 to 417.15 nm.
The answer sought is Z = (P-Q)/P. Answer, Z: 0.099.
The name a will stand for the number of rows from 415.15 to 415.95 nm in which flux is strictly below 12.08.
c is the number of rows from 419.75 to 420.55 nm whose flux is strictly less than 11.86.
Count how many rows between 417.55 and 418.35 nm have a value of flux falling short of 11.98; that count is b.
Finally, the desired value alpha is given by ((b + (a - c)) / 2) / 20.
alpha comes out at -0.15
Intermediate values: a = 0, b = 1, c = 7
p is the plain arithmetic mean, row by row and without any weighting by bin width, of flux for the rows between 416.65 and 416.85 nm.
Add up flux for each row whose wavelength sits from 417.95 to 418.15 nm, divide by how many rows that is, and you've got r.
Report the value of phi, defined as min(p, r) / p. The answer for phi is 0.99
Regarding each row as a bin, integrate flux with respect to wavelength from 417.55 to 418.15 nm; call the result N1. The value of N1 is 7.4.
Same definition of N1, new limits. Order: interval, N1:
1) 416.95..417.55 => 7.1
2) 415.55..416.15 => 7.5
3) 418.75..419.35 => 7.2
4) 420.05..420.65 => 7.0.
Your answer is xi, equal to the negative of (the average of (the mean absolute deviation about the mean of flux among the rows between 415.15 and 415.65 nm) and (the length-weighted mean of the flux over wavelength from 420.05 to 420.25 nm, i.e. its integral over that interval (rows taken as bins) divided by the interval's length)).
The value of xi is -5.8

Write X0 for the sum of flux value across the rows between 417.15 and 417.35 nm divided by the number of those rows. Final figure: 11.8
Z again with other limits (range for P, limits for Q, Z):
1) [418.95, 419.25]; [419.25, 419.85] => 0.047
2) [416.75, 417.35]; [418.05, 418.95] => 0.052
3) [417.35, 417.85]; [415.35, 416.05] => 0.010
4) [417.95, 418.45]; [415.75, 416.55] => -0.017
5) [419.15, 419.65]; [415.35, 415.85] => -0.050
